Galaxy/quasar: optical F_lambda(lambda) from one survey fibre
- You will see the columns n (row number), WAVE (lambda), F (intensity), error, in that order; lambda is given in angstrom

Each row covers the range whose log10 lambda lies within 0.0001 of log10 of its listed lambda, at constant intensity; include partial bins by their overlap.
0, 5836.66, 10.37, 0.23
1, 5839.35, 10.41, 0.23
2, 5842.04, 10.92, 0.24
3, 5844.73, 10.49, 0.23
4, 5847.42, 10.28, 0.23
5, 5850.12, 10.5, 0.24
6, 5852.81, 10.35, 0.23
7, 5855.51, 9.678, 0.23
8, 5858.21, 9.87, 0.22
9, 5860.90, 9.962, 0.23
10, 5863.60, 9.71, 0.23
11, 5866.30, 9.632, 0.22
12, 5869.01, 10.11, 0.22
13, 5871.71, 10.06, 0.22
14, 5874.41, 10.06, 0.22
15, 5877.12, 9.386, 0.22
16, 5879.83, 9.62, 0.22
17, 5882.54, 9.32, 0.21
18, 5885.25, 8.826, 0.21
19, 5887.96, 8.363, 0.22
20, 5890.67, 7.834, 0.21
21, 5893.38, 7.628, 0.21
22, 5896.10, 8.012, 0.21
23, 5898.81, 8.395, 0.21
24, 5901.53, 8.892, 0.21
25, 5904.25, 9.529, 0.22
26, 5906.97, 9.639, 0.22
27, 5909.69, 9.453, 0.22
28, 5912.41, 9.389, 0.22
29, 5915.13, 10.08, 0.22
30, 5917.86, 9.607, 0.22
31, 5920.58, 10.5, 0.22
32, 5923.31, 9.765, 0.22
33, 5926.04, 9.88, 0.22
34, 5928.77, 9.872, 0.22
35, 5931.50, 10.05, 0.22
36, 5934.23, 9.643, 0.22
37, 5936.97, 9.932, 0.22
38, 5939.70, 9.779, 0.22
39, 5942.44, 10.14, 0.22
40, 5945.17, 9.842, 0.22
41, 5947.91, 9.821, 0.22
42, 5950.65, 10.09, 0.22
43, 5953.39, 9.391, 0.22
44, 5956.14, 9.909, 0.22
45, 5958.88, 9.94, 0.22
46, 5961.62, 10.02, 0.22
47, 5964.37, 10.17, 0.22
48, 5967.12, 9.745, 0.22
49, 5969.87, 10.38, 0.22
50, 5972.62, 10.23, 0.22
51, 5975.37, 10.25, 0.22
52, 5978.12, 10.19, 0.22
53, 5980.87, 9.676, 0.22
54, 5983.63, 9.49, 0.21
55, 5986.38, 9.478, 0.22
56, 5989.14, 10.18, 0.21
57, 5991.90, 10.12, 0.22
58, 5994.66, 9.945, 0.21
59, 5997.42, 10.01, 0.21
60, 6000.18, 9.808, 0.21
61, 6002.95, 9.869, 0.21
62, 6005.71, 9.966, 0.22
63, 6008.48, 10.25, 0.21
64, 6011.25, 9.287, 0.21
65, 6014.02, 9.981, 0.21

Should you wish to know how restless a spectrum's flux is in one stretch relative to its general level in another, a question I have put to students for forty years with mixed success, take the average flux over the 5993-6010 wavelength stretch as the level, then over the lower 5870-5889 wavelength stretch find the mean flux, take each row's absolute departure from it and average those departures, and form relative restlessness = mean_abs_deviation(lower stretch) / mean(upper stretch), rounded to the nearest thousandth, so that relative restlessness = 0.046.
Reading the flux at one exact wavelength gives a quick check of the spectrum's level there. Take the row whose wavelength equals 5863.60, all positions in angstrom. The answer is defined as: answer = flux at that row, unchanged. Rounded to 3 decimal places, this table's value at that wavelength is 9.710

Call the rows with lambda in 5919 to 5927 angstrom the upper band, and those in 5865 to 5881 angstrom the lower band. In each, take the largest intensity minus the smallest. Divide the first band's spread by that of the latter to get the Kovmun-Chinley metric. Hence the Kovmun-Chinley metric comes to 1.02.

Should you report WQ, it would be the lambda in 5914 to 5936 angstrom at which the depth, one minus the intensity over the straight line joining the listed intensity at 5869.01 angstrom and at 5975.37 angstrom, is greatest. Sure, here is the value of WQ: 5917.86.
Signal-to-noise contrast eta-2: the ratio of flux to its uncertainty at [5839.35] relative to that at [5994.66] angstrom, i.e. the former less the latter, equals -2.1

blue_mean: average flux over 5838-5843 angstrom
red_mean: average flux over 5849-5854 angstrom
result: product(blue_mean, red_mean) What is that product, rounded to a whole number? 111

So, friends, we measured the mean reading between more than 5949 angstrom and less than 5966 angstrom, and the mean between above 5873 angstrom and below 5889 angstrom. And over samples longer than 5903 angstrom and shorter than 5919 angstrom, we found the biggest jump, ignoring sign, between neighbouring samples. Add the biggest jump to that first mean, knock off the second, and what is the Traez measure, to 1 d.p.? 1.3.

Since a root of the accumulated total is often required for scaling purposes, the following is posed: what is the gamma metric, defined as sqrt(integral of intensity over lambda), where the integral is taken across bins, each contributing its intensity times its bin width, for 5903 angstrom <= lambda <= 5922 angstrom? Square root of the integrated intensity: 13.6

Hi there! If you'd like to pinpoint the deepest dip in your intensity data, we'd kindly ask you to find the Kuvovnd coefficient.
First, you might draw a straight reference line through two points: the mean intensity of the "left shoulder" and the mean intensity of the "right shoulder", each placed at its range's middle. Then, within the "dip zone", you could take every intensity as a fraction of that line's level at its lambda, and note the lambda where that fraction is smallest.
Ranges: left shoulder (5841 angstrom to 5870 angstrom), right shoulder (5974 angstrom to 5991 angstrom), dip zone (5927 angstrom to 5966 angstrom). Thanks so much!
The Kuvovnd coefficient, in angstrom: 5953.39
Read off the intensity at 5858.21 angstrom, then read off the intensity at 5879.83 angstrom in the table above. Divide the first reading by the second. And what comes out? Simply 1.03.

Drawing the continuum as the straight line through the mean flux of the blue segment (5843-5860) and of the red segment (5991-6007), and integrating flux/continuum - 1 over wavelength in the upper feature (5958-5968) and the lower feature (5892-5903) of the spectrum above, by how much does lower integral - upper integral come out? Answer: -2.0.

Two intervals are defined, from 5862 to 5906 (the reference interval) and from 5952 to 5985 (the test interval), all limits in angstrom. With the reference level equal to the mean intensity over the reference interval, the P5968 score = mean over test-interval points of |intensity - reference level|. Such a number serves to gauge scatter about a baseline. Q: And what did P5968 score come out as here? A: 0.86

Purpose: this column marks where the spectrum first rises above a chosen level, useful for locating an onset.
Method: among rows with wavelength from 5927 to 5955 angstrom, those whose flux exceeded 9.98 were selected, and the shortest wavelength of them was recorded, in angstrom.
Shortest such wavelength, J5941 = 5931.50 angstrom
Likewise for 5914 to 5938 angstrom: 5915.13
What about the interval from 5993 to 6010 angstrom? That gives 5997.42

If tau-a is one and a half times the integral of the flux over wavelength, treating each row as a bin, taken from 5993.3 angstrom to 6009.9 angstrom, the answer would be 248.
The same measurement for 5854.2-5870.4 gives 239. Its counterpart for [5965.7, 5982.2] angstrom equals 250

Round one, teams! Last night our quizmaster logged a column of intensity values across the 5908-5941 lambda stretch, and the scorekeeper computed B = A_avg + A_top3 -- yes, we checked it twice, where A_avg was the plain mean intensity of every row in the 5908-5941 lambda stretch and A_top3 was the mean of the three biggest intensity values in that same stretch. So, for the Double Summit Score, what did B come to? 20.0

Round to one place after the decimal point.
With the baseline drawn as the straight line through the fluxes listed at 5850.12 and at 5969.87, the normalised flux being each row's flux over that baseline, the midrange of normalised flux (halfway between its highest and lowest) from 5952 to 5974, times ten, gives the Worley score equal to 9.5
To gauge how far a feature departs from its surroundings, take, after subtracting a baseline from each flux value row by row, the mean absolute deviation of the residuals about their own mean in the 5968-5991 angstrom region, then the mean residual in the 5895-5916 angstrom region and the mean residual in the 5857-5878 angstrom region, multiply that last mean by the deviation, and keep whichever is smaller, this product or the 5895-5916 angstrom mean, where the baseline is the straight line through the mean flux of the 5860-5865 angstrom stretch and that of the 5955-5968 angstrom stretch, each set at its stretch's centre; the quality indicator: -0.72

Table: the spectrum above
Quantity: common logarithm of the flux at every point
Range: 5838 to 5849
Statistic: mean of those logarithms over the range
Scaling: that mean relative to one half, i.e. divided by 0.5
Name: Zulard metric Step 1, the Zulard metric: 2.04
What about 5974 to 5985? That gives 1.99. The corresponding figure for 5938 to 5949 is 1.99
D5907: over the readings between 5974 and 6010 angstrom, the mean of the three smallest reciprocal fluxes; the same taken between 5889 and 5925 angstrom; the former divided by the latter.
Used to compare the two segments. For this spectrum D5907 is 0.99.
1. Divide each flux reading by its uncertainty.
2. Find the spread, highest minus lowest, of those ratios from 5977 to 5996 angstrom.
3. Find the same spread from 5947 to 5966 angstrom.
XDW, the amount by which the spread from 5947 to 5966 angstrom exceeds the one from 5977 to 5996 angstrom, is -1.9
